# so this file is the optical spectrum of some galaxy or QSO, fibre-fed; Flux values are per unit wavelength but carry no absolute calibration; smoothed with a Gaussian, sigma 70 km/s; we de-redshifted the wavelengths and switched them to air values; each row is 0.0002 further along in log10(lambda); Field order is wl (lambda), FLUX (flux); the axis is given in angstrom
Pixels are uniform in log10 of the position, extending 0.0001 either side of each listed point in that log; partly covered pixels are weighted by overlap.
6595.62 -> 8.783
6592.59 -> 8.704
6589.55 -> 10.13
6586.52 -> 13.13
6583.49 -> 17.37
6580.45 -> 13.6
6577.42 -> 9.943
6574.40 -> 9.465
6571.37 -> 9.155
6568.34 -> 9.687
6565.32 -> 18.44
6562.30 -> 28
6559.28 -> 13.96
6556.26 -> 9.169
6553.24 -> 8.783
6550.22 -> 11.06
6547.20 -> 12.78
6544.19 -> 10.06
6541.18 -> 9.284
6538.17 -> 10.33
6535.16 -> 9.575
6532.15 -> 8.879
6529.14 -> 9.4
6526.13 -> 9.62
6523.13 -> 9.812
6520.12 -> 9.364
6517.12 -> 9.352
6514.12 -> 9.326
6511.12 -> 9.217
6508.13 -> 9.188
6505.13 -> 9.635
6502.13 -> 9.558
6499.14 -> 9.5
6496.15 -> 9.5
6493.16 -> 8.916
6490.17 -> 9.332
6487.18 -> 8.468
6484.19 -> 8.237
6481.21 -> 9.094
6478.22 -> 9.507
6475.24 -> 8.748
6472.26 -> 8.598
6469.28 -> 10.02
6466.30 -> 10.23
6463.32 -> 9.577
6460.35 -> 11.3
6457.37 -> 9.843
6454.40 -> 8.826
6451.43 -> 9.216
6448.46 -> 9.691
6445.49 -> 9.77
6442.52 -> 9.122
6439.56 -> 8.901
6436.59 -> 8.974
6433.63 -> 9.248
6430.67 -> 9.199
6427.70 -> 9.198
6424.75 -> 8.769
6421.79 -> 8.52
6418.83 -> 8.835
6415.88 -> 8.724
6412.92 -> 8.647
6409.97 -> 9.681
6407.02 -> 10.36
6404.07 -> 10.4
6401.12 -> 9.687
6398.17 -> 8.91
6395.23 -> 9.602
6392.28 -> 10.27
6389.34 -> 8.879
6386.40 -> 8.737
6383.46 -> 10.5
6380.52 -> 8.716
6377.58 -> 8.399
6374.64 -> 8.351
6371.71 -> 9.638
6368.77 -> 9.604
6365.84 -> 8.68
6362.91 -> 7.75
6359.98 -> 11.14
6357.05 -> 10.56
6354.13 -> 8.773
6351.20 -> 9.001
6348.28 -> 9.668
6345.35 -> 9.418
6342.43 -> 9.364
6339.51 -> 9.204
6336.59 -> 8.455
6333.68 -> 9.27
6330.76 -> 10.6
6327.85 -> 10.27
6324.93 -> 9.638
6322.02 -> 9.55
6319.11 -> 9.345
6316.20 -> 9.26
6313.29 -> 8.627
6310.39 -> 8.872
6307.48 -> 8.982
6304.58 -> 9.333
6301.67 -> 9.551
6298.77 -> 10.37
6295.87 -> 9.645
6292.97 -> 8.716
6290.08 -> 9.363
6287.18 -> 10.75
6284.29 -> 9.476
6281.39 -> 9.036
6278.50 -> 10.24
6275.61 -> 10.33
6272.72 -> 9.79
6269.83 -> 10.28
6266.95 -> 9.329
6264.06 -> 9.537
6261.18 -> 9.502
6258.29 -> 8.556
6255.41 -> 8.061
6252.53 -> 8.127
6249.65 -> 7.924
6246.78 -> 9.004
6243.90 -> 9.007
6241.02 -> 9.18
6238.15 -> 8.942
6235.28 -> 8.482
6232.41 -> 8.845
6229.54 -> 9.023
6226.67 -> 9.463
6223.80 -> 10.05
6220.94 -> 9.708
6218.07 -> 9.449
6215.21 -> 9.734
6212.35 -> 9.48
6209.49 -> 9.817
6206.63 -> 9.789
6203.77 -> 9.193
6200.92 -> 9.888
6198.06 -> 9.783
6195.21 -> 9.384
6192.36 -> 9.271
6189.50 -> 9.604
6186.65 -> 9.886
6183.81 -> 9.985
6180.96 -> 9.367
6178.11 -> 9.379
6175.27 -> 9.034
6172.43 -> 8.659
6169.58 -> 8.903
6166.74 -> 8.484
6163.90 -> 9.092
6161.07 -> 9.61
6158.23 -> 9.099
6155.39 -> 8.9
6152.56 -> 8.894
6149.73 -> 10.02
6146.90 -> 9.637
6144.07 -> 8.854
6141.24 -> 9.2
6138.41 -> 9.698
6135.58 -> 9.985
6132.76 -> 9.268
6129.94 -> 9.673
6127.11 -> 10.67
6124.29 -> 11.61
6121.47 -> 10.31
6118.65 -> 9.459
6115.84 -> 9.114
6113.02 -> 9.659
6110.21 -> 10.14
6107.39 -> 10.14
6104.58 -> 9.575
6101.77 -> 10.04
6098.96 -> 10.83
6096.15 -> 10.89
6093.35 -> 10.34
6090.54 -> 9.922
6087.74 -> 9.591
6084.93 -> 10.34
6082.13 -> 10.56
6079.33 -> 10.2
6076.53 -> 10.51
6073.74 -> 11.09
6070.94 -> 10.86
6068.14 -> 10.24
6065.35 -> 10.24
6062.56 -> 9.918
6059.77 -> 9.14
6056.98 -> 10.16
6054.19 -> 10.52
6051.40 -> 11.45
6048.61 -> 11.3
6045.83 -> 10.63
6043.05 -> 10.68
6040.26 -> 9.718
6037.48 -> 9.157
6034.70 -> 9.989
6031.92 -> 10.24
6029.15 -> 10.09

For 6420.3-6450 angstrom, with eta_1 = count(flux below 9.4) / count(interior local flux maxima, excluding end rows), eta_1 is 4.0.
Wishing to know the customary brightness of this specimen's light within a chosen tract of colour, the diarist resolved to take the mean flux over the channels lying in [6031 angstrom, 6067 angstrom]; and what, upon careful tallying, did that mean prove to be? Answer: 10.2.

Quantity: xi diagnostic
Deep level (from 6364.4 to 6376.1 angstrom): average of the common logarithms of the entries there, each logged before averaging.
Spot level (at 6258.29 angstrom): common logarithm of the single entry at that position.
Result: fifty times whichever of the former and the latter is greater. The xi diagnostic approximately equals 48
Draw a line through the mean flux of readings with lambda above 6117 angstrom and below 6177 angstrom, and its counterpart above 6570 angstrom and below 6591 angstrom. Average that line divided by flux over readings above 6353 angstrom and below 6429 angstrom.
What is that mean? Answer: 1.17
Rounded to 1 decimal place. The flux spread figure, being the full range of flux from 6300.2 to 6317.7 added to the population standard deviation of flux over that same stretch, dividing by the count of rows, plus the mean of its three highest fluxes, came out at 10.6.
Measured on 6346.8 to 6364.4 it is 15.0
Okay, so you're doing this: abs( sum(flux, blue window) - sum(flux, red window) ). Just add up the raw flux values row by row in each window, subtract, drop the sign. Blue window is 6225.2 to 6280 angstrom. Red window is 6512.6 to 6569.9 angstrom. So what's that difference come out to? 43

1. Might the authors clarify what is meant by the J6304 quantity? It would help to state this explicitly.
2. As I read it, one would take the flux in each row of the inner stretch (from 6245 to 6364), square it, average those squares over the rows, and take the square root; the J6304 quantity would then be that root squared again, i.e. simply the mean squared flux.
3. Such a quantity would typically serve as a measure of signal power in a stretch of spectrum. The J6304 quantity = 89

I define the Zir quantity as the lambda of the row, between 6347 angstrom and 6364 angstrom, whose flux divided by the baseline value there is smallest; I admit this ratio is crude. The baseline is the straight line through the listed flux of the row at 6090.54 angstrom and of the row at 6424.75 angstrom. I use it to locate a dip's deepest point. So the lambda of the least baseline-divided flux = 6362.91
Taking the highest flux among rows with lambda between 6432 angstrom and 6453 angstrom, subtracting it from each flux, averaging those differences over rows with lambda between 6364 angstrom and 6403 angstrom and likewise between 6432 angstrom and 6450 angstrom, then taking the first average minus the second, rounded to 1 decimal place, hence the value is -0.1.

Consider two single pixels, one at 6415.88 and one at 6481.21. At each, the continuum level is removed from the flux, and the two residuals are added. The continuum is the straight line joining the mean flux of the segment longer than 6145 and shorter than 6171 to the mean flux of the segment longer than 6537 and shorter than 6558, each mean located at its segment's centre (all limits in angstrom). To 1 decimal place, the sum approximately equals -2.1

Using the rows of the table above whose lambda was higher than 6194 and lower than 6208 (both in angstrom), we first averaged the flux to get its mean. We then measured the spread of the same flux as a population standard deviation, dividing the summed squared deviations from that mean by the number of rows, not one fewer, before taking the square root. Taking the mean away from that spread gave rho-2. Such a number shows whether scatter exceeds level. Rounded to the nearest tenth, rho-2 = -9.3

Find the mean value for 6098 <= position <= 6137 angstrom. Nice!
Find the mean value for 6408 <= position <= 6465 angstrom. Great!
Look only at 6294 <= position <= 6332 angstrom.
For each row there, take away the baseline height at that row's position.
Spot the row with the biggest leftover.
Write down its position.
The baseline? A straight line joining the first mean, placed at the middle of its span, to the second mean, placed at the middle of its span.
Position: 6330.76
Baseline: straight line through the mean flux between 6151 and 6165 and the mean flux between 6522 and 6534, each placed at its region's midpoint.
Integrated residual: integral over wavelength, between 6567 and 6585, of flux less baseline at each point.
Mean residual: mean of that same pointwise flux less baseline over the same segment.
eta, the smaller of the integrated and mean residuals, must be 2.1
